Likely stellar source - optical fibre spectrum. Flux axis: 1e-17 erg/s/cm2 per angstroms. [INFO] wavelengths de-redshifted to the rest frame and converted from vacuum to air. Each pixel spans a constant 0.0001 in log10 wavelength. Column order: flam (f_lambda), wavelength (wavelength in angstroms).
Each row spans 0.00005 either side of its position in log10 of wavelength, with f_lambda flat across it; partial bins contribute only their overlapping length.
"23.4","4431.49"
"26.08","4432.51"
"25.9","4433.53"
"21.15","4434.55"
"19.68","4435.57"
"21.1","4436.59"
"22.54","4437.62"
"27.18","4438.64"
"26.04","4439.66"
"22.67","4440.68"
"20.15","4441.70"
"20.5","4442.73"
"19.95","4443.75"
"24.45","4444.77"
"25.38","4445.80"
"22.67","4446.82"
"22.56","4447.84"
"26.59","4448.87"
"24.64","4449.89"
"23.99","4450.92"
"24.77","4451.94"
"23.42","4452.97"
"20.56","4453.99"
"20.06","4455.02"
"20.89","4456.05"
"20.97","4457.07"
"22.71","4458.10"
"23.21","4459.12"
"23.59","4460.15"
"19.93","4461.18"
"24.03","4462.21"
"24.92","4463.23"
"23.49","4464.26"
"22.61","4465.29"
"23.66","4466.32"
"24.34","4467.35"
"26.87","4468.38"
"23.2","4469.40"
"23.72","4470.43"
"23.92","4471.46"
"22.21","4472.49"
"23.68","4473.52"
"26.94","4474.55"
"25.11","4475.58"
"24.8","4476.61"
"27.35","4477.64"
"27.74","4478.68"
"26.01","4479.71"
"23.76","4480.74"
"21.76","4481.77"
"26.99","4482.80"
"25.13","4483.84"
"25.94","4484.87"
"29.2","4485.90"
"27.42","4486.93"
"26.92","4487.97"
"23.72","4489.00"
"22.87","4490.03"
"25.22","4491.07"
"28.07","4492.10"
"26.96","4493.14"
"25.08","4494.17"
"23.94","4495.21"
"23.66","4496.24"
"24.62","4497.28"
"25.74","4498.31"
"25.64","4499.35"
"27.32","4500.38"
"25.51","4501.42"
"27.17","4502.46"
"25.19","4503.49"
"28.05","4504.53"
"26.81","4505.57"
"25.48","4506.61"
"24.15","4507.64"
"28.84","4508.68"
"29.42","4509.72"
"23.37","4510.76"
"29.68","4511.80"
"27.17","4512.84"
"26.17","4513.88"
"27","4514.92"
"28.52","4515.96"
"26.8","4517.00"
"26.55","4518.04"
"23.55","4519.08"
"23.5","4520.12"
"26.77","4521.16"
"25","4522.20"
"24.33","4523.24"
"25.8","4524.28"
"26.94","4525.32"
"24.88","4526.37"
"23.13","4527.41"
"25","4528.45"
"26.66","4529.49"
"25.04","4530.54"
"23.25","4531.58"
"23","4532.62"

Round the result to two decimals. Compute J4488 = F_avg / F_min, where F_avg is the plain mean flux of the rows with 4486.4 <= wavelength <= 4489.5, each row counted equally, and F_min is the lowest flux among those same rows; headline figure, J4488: 1.10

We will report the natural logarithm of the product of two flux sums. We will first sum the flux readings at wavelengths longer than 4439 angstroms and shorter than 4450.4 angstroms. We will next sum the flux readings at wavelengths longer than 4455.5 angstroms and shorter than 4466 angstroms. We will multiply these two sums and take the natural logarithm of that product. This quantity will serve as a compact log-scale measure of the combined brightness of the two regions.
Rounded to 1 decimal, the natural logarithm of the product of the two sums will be 11.0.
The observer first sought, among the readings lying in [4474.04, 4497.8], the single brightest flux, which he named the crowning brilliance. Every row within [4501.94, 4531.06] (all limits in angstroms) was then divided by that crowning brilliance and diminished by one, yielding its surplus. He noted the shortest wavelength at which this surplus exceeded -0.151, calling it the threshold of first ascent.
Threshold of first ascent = 4502.46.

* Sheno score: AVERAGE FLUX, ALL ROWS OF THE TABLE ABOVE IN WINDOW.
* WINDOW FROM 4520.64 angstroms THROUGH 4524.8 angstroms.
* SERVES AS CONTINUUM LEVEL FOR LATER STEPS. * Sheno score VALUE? 25.5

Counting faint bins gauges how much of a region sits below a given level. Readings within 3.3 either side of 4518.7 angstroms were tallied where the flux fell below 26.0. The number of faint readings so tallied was 2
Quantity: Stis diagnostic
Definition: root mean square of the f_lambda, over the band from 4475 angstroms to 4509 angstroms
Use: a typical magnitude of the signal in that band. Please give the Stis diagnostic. 25.9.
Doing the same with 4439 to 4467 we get 23.0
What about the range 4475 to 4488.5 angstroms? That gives 26.1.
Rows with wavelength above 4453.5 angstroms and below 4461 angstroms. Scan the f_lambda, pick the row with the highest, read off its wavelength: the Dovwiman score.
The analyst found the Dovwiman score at 4460.15 angstroms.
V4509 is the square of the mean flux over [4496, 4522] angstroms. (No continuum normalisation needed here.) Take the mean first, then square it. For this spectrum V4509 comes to 690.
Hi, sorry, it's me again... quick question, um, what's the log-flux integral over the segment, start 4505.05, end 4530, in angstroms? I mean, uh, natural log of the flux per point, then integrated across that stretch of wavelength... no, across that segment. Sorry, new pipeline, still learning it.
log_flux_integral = 81.3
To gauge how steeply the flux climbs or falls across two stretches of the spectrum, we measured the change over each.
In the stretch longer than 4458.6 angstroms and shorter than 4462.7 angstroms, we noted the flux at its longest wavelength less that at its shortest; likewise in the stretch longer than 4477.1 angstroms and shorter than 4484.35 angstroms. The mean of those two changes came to -0.7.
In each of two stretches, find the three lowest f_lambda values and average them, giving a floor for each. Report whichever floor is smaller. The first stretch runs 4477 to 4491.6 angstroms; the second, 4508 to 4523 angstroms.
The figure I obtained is 22.8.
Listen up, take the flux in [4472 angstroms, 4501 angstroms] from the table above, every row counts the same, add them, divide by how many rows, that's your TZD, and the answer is 25.5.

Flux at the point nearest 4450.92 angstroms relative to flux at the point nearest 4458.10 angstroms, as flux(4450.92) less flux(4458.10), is 1.3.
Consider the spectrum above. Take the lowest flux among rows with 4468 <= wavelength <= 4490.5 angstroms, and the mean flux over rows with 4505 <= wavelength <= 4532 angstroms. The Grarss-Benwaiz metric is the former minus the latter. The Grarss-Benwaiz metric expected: -4.2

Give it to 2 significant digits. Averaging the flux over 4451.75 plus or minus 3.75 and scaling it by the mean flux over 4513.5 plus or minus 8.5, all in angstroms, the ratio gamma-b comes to 0.88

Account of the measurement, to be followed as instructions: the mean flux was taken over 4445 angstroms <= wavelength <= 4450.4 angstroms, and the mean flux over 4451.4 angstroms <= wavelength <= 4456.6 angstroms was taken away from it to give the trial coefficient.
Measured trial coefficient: 2.4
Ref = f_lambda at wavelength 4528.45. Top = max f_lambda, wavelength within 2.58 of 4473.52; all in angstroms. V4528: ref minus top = -1.9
